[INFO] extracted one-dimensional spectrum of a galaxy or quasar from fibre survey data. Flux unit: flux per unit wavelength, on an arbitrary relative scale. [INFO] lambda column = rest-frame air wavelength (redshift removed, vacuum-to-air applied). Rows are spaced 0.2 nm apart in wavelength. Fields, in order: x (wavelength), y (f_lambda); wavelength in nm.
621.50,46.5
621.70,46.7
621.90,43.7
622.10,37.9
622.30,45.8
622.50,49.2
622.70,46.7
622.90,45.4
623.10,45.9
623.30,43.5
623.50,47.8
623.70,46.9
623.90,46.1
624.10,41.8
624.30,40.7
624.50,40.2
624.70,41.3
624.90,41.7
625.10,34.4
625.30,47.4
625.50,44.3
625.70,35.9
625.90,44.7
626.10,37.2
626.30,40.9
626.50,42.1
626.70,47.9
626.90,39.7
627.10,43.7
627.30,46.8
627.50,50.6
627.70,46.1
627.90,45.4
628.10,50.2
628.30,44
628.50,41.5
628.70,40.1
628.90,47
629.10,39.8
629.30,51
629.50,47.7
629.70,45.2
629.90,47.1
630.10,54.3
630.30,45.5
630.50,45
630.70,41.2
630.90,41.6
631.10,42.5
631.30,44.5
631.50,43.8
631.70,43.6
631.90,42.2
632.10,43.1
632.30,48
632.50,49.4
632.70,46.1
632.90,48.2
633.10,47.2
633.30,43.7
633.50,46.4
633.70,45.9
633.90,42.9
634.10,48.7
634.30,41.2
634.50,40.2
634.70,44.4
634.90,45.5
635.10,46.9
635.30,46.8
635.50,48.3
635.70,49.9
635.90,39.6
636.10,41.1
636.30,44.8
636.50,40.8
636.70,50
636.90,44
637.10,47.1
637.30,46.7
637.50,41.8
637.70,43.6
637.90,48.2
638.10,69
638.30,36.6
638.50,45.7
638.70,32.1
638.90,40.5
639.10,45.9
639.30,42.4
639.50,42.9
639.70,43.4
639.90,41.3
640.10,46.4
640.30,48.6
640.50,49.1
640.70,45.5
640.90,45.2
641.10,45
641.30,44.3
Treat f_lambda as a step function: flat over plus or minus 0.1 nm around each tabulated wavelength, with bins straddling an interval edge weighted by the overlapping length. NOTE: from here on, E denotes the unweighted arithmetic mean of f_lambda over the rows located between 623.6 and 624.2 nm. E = 44.9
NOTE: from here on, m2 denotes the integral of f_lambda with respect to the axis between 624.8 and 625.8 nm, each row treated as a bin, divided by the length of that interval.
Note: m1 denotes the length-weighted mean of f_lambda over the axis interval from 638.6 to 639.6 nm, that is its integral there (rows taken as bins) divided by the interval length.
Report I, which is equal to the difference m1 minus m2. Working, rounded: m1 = 40.8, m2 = 40.7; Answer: 0.0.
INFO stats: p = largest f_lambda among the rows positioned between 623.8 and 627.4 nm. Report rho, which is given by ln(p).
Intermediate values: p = 47.9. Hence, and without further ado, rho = 3.87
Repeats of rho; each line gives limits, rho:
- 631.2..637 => 3.91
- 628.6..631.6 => 3.99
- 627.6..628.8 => 3.92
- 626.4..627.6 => 3.92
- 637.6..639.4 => 4.23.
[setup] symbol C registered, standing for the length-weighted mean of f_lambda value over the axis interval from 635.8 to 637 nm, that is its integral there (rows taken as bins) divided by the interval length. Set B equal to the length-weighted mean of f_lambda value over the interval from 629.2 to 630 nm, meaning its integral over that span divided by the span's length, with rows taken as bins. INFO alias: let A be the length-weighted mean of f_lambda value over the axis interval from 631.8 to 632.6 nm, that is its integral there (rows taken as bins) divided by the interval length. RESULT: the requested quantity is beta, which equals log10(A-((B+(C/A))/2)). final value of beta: 1.33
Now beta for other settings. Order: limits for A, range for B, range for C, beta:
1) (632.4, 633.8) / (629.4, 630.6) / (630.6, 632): 1.35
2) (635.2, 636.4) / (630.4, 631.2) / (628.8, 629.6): 1.37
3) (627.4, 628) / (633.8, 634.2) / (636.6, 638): 1.38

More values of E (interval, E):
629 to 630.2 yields 47.5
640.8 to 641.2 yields 45.1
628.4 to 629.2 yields 42.1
